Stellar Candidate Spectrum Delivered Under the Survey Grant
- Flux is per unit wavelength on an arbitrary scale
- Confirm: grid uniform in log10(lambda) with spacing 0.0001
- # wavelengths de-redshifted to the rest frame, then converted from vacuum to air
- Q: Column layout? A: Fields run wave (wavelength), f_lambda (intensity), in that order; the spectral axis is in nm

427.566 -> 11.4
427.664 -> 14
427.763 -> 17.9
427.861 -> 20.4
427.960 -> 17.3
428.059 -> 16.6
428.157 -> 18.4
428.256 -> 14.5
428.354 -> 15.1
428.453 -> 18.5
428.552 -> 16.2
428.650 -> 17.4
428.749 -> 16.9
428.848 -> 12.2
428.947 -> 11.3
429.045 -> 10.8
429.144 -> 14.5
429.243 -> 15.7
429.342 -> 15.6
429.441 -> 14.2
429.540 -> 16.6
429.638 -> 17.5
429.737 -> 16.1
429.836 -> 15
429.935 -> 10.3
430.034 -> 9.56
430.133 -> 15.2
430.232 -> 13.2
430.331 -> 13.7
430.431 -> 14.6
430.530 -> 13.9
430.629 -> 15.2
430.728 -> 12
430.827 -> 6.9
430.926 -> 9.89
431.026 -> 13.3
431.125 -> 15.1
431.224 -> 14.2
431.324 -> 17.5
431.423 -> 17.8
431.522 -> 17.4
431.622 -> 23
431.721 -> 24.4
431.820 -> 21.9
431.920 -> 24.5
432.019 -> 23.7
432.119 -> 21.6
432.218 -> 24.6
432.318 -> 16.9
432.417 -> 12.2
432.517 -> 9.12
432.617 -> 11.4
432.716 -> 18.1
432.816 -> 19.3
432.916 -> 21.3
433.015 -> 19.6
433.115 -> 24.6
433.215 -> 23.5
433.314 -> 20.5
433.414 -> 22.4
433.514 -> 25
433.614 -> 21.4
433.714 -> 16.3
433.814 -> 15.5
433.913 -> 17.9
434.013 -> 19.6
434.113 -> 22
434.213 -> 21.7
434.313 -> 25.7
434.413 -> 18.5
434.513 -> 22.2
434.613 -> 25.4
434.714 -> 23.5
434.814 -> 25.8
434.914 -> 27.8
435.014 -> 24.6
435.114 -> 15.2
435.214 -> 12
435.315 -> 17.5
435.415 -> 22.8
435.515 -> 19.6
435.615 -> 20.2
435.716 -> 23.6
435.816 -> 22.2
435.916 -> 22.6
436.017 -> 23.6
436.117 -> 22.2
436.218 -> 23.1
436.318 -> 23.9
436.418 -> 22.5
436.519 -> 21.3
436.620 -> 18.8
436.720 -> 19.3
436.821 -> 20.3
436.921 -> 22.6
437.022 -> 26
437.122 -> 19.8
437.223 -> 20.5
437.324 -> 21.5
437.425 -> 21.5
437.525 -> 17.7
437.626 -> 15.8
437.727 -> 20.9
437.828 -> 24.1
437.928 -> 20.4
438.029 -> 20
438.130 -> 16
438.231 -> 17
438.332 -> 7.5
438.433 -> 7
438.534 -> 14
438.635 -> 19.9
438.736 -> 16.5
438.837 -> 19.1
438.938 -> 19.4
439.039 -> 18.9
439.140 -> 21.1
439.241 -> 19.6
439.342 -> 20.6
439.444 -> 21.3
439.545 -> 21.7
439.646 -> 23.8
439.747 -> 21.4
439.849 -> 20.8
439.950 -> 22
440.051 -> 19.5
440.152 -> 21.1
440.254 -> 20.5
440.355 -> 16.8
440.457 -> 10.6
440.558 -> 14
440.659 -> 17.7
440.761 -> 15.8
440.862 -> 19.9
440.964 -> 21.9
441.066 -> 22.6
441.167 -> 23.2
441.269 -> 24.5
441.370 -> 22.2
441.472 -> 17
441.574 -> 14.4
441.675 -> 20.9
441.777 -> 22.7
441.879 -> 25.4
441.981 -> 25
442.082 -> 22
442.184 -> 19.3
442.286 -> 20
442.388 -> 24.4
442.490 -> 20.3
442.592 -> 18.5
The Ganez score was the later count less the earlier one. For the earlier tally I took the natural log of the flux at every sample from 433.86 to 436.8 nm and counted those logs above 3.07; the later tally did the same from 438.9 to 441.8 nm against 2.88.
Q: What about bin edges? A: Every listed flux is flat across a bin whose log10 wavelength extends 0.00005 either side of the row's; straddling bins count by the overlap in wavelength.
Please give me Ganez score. 4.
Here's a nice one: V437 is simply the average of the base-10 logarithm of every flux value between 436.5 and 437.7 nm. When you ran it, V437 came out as 1.31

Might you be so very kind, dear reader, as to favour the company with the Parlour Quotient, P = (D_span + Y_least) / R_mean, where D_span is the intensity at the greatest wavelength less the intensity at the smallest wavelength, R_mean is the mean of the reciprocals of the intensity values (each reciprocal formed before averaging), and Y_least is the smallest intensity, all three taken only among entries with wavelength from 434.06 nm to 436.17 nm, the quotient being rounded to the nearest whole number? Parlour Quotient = 257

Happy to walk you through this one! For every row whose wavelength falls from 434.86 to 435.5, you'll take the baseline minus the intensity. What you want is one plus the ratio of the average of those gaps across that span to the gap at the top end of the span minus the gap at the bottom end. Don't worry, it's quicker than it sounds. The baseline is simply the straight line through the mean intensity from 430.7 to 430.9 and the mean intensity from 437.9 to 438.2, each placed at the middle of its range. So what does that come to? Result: 0.1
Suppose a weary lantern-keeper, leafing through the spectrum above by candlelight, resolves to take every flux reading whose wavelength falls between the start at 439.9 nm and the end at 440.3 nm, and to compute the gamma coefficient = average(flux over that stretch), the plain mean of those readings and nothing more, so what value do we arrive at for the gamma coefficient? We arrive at 20.8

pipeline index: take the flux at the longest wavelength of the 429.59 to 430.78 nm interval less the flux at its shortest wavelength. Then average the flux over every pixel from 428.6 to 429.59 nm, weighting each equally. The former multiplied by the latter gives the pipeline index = -80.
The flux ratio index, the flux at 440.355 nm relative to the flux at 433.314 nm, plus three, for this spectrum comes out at 3.82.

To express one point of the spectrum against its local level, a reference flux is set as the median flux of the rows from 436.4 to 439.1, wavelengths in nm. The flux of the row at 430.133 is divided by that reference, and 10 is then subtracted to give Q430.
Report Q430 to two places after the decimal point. -9.23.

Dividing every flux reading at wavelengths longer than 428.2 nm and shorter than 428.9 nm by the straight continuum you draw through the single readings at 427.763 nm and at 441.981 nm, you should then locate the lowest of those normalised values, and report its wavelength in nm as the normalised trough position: 428.848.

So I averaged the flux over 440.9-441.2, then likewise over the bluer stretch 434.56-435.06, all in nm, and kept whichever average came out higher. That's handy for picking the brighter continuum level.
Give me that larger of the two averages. 25.4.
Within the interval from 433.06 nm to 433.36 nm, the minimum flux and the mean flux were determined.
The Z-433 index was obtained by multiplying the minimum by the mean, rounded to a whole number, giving 469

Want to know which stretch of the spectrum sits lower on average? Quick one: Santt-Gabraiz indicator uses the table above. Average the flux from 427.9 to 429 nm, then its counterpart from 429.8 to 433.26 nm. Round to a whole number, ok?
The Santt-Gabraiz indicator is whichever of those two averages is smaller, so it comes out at 16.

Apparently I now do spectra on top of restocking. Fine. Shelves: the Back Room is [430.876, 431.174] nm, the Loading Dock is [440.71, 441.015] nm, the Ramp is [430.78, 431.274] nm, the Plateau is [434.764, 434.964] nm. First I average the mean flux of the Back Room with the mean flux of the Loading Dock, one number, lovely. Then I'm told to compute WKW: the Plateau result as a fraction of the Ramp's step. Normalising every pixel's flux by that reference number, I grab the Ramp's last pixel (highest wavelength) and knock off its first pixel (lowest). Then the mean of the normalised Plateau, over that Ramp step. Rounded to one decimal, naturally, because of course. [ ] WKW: 3.7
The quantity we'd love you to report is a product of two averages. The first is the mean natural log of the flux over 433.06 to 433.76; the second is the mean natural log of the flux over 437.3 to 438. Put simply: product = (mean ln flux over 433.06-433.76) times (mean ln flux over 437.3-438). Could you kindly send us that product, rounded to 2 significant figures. 9.2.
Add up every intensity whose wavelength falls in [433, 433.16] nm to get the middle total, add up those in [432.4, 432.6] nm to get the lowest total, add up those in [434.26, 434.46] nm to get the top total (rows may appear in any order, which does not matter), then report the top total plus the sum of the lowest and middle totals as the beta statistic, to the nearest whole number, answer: 110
